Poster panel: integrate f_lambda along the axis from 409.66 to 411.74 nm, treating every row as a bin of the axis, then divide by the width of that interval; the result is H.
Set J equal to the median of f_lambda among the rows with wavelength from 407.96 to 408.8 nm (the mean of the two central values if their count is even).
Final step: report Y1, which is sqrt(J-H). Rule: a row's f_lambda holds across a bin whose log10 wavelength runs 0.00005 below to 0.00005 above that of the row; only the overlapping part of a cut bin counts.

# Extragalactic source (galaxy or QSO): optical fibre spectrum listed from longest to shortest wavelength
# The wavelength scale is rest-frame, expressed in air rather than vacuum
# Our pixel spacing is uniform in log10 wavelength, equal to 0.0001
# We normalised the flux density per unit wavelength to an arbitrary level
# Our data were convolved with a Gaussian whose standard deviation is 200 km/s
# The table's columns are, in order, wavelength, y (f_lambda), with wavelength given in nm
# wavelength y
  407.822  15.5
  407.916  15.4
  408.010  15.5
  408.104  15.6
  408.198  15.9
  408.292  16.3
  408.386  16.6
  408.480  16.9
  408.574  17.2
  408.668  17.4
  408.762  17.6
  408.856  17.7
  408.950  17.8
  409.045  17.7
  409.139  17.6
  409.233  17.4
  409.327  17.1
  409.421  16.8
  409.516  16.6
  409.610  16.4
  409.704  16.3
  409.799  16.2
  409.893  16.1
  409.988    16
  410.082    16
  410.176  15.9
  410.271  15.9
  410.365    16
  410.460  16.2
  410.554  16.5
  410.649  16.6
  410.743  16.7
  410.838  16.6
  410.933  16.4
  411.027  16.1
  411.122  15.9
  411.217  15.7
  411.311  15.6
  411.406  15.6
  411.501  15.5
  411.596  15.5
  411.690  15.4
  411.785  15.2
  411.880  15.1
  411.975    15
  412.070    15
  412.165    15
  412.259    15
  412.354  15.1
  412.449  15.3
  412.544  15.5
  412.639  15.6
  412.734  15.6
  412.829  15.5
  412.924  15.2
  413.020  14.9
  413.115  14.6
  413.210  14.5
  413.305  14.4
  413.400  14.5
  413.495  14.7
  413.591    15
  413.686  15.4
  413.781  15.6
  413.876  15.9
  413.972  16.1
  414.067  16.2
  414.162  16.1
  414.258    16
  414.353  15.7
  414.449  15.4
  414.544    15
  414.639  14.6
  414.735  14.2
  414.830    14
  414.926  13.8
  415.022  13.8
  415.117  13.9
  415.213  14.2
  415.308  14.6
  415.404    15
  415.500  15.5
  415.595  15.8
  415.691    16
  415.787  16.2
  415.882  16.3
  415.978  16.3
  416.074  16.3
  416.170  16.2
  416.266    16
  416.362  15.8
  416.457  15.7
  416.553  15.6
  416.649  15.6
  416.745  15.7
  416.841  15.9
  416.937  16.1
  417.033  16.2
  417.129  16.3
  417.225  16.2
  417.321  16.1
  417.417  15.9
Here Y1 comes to 0.8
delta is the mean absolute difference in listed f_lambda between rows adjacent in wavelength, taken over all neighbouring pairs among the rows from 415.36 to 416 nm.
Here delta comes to 0.22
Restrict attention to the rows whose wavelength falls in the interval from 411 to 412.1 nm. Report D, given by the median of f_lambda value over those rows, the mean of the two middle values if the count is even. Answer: 15.5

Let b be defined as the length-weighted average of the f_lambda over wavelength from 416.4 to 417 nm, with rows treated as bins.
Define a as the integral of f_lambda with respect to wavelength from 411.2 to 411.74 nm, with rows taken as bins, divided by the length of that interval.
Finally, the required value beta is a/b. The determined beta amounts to 0.98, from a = 15.6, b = 15.8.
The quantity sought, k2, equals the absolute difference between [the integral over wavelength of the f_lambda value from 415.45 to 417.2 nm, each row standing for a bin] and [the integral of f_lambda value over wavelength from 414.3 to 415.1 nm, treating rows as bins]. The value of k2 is 16.3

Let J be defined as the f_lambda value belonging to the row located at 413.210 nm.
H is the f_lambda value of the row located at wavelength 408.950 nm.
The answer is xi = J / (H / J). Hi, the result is 11.8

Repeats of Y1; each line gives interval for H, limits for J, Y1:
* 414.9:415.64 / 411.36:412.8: 0.8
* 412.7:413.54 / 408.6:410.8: 1.3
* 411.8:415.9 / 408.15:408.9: 1.4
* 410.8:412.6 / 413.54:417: 0.5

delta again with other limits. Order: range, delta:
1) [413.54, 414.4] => 0.21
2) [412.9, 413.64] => 0.20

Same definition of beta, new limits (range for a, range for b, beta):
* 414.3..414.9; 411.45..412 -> 0.97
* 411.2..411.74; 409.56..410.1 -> 0.96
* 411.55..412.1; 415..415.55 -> 1.04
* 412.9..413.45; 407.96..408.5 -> 0.91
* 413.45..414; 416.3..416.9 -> 0.98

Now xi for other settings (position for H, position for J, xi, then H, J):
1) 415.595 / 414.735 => 12.8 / 15.8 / 14.2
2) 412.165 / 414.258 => 17.1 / 15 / 16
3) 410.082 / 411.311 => 15.2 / 16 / 15.6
